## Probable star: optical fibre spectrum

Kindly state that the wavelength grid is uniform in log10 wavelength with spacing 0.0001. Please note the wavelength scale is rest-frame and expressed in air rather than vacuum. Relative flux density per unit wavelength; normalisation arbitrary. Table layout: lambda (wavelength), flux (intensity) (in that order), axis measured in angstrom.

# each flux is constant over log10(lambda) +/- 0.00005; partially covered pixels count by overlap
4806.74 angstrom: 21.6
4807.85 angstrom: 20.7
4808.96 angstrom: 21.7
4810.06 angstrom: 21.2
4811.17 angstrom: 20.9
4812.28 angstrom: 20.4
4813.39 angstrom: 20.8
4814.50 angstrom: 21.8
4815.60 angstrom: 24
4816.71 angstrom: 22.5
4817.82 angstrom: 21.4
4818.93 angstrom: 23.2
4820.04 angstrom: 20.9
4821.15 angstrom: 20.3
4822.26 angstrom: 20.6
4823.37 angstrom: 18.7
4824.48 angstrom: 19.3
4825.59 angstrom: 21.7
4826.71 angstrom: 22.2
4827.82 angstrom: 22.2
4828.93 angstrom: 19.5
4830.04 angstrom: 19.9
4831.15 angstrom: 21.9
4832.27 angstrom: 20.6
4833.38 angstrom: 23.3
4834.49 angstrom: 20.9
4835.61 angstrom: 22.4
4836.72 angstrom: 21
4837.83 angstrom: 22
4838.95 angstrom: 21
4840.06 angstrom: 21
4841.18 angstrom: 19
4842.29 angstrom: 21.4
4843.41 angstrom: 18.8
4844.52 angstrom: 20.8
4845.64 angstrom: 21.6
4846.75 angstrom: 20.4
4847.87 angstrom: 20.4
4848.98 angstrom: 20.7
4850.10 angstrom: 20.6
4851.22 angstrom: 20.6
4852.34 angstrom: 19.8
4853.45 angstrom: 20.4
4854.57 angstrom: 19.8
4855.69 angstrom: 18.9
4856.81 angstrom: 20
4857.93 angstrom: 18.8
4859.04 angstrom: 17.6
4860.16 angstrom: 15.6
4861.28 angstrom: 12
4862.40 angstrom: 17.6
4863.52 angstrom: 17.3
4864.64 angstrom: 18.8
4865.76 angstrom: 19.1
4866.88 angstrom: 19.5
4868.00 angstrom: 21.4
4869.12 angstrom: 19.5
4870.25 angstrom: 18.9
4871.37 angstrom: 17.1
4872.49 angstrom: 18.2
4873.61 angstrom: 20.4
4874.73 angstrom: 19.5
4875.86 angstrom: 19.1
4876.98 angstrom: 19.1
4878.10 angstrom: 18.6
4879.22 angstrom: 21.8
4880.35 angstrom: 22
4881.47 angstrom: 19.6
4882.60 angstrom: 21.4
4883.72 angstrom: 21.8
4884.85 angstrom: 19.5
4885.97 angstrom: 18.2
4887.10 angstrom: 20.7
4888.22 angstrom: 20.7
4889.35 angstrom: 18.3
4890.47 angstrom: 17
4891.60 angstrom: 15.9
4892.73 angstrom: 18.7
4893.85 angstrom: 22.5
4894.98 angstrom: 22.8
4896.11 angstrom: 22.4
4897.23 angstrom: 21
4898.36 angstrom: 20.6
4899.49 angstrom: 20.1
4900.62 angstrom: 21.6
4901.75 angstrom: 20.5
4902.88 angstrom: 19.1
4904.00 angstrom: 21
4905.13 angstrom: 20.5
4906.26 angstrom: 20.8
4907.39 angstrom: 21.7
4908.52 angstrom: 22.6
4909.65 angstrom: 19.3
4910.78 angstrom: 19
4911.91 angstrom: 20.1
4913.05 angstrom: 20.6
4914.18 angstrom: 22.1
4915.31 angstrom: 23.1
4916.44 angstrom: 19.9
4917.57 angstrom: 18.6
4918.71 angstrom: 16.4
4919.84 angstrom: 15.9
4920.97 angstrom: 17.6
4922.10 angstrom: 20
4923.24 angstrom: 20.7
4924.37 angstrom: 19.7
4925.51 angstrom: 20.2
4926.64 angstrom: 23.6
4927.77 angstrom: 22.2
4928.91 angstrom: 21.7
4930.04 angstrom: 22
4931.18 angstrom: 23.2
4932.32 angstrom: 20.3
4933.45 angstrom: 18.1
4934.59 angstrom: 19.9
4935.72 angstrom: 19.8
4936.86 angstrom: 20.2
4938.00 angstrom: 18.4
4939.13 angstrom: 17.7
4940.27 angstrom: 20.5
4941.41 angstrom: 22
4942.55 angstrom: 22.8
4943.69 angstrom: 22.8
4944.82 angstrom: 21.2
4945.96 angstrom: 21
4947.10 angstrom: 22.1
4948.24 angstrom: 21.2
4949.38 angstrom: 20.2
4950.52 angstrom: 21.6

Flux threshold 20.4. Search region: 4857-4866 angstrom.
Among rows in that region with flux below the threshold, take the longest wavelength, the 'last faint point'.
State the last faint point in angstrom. 4865.76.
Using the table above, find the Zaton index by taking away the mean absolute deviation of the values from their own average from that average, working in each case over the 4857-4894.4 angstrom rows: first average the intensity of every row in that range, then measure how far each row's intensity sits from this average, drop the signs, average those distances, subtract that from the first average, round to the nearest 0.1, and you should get 17.5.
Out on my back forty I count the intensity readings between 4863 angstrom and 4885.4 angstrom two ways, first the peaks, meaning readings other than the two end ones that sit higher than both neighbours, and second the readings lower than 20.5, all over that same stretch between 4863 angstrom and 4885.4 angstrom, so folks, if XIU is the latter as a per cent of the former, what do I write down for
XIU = 375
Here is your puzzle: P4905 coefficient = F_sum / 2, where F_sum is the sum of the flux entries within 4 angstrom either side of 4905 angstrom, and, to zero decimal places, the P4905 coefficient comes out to 73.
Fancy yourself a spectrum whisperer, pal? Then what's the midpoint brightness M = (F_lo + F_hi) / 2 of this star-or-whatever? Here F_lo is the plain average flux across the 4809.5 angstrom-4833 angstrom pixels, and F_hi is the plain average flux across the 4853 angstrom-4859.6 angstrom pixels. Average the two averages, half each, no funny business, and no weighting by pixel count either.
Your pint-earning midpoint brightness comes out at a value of 20.2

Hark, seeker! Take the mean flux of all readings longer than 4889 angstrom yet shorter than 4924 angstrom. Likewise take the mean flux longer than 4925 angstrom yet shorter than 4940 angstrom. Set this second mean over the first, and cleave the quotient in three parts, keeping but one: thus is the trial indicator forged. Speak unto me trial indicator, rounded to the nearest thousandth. 0.342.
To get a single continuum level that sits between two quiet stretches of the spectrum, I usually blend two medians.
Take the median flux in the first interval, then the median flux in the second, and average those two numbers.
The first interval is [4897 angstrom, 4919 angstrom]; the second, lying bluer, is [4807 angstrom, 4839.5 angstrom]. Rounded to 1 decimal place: 20.8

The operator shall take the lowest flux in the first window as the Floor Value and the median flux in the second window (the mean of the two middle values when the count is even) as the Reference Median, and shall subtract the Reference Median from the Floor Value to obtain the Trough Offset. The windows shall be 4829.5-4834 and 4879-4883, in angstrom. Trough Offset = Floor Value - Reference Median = -1.7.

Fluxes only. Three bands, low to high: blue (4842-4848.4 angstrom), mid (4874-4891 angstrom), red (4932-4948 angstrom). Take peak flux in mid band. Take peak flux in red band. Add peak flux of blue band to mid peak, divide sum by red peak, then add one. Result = 2.91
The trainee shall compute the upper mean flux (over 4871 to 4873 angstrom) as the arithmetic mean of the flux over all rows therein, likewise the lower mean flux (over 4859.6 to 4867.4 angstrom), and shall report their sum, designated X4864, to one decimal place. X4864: 34.8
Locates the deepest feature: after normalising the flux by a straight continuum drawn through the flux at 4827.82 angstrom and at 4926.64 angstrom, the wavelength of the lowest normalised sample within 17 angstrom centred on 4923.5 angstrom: 4919.84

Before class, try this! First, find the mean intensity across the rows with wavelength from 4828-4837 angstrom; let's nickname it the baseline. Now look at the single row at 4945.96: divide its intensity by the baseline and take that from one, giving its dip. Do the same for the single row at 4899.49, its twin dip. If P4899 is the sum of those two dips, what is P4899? 0.06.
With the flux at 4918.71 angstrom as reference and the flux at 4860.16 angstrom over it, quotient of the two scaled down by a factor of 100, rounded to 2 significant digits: 0.0095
